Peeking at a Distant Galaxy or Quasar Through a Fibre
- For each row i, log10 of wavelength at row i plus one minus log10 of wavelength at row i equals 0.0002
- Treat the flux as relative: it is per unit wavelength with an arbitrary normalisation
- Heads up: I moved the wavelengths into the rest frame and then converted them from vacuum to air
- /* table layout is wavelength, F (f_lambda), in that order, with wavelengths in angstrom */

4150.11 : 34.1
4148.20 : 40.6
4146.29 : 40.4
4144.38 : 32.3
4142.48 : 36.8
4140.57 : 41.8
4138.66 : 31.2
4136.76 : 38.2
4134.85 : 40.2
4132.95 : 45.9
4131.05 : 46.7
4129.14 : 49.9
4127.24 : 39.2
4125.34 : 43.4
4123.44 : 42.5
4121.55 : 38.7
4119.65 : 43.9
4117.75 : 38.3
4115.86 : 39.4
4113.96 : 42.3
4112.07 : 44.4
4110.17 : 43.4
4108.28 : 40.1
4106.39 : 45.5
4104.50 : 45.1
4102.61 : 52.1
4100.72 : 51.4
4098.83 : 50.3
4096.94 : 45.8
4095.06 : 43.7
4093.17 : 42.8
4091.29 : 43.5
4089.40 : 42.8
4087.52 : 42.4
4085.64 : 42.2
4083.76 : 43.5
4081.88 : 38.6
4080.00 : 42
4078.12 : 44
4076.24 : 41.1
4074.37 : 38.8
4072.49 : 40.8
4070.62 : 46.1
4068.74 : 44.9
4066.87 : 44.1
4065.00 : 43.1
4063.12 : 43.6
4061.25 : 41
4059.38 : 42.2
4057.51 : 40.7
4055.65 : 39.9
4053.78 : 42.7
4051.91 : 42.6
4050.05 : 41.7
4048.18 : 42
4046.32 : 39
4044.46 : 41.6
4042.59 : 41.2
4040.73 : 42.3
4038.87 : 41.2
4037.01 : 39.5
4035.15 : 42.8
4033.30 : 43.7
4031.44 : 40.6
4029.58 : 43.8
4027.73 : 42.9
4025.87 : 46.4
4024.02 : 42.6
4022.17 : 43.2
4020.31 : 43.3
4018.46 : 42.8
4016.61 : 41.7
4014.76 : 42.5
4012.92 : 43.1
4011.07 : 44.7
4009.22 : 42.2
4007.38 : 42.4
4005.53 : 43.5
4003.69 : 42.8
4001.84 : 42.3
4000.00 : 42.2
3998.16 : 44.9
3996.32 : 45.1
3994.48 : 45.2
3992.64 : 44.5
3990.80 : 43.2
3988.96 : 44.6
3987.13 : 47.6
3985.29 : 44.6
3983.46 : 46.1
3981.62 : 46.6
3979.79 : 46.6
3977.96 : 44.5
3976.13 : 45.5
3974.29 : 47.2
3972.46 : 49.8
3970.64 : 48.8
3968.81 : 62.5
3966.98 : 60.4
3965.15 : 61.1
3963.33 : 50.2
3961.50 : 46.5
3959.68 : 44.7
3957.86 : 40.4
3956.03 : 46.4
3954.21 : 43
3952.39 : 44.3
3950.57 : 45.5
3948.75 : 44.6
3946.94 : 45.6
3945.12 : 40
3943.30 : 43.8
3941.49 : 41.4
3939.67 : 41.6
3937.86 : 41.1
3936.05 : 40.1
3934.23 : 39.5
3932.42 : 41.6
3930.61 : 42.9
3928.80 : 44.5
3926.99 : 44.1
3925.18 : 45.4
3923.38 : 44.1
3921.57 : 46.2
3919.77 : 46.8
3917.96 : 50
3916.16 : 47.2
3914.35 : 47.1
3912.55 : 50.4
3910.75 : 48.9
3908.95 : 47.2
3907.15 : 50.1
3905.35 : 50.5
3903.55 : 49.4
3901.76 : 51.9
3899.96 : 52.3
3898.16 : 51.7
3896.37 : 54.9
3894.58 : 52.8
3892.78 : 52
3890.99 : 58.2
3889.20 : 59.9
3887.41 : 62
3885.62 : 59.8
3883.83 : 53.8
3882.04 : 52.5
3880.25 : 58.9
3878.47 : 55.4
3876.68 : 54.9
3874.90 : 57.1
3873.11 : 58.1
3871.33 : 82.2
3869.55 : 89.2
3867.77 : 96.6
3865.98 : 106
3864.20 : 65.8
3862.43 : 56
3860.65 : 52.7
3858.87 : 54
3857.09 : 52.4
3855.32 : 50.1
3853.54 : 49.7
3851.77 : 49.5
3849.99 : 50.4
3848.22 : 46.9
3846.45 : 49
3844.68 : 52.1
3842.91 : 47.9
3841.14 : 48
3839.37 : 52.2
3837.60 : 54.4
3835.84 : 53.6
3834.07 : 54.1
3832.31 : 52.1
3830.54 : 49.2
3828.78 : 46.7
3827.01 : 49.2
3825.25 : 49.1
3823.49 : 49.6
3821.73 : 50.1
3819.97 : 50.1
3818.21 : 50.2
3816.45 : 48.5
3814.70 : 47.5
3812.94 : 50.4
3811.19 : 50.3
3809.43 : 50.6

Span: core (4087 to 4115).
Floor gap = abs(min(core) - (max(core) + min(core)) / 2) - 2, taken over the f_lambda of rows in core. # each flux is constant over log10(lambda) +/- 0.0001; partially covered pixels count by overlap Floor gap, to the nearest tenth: 4.0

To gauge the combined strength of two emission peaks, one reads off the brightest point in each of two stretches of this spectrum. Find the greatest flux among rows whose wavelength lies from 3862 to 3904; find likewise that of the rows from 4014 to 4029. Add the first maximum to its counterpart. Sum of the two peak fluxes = 152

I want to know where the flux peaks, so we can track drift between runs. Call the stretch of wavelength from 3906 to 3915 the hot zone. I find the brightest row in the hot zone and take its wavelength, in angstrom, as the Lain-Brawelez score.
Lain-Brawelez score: 3912.55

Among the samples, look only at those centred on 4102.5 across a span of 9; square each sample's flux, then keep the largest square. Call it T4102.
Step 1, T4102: 2714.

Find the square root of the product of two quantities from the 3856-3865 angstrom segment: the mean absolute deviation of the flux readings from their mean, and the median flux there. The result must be 14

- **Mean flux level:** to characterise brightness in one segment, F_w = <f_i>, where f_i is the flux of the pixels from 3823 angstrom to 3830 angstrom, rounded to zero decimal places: 49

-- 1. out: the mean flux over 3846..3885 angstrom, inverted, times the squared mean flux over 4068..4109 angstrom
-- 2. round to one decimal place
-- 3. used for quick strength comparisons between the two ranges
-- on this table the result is 31.7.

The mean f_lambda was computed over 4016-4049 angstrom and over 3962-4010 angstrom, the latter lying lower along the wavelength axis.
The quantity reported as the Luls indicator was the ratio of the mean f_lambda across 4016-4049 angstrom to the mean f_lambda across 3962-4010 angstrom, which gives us 0.90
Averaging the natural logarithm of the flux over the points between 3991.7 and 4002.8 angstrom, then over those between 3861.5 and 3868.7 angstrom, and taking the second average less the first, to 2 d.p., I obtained 0.58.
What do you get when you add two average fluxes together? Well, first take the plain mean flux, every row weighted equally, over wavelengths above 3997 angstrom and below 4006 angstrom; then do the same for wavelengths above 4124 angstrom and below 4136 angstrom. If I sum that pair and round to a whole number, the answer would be 87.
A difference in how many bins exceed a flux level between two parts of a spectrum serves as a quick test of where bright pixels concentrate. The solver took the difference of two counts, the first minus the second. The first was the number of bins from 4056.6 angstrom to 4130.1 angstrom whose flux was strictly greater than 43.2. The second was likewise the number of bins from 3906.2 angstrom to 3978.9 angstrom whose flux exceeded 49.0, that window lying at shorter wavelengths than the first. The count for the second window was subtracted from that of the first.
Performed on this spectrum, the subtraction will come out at 11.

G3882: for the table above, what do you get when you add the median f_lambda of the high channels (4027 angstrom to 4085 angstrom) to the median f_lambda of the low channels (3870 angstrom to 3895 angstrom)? 100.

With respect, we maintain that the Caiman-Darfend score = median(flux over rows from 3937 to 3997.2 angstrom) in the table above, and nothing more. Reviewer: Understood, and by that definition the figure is 45.2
